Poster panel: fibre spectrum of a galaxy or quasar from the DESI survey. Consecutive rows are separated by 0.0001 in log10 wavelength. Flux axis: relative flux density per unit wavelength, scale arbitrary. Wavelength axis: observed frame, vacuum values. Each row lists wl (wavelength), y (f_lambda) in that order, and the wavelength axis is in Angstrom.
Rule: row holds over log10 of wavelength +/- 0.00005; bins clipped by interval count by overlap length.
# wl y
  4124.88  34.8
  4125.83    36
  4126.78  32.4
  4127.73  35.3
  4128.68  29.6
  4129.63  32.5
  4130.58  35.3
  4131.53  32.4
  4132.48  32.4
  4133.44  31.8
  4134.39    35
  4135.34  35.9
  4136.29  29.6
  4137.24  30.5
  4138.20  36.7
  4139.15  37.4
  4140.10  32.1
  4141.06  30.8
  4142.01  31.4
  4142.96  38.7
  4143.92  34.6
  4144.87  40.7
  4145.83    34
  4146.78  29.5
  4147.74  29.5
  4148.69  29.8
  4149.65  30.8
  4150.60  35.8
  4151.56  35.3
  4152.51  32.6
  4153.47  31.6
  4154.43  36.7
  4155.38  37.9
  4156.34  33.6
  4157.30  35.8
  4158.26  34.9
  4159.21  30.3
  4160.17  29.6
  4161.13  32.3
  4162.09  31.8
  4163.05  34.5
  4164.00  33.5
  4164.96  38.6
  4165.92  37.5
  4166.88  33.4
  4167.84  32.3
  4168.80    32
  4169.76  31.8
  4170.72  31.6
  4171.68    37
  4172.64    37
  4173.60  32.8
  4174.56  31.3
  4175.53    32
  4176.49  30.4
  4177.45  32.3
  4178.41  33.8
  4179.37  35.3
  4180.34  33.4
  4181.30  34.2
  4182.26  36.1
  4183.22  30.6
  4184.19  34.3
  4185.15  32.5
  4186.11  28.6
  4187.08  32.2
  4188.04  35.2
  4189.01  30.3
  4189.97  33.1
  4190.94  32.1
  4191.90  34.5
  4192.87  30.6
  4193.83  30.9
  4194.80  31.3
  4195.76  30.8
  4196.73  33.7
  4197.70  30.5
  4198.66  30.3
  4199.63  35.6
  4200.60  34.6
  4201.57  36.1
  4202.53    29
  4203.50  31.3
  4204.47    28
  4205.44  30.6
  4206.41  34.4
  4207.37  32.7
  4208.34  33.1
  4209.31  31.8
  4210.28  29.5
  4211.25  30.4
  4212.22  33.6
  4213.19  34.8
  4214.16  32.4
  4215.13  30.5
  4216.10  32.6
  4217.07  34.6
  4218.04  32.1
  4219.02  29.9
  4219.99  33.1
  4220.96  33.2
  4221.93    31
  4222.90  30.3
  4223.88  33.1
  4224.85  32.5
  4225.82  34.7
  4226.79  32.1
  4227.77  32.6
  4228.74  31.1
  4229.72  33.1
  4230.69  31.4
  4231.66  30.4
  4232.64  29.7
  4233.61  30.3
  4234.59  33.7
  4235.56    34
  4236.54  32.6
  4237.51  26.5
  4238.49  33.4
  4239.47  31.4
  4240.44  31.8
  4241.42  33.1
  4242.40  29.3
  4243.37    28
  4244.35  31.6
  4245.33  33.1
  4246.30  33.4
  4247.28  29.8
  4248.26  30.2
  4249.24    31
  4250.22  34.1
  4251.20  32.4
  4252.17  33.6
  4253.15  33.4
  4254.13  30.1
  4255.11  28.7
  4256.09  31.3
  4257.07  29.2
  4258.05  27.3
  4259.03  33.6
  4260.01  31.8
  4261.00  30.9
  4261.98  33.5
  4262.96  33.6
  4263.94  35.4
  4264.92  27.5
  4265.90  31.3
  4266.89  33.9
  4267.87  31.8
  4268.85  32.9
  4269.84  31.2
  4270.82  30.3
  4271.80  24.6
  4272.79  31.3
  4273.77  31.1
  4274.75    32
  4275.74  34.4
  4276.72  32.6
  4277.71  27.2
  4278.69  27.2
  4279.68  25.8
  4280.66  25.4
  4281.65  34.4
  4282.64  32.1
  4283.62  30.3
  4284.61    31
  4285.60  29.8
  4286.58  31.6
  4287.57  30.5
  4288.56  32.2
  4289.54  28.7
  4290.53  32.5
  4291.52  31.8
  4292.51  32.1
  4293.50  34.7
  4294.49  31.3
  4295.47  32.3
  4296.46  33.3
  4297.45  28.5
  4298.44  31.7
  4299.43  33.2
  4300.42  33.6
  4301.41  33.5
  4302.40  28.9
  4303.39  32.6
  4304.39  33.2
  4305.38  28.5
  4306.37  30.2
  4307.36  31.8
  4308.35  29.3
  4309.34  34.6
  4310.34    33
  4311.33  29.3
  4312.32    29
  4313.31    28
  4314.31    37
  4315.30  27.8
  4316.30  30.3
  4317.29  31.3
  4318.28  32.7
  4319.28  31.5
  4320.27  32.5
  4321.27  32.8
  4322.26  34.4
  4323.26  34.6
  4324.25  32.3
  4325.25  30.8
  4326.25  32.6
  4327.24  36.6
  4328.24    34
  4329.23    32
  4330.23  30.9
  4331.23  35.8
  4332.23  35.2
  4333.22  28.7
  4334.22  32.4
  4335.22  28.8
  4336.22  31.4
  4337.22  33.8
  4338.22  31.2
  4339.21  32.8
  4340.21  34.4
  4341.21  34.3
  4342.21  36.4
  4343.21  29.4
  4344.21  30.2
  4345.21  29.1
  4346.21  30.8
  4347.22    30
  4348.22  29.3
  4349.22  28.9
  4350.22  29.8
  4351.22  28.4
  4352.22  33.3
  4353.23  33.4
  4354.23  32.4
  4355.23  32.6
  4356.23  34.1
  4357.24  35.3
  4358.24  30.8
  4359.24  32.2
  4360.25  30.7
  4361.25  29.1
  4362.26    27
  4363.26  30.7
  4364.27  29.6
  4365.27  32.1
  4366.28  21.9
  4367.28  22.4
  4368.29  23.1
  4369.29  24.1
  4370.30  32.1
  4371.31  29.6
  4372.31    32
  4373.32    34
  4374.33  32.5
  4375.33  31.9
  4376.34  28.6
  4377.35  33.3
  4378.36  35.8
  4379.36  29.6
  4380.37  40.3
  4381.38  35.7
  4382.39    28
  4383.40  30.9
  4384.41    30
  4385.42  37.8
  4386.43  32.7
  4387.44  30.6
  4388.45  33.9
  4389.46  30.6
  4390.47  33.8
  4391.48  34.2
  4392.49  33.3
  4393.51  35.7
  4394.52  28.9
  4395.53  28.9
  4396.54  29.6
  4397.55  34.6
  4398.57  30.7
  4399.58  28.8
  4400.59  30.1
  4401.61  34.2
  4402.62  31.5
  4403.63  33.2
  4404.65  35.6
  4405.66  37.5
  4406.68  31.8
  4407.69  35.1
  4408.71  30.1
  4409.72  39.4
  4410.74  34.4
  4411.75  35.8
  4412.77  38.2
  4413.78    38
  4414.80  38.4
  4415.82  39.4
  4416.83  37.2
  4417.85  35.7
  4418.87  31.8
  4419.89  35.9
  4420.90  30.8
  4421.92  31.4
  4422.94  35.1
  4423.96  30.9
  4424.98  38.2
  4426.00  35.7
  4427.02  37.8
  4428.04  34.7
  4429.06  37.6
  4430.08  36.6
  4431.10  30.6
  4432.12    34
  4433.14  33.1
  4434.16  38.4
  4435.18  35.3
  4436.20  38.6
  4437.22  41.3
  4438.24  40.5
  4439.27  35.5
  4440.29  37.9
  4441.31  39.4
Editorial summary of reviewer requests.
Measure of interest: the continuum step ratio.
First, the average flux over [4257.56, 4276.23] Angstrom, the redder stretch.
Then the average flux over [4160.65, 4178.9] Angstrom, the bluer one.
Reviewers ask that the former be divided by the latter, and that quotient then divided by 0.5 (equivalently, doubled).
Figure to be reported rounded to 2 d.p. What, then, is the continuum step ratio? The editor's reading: 1.88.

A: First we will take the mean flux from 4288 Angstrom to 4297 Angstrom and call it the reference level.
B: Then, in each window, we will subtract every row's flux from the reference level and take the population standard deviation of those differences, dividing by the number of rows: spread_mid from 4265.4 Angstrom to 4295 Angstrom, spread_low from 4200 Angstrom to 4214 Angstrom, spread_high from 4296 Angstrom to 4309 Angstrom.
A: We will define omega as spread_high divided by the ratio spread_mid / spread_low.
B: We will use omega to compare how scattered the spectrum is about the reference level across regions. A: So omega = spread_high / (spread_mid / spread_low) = 1.8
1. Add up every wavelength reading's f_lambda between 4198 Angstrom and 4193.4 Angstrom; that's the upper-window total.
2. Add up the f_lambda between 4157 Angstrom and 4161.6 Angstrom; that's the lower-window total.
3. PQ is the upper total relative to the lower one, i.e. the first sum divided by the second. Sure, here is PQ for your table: 0.97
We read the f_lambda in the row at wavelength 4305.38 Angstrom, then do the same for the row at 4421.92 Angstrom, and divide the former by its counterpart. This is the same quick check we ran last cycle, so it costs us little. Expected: 0.91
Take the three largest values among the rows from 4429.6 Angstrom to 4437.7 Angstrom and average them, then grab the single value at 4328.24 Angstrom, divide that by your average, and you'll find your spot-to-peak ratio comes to 0.86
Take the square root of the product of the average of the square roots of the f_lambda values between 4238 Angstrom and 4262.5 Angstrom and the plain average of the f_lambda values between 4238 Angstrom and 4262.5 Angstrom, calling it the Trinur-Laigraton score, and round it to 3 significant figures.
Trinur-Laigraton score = 13.3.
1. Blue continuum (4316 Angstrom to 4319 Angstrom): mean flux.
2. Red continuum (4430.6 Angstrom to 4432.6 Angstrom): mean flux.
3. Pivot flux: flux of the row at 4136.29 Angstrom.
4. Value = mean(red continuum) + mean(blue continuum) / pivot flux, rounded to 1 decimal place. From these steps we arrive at 33.4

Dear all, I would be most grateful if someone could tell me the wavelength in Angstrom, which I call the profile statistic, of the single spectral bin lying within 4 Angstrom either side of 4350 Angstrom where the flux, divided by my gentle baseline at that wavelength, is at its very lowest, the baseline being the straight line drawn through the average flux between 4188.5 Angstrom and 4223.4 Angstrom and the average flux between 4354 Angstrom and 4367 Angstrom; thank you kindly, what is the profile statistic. 4351.22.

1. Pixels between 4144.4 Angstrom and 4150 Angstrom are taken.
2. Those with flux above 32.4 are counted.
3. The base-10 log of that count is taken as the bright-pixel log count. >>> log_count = 0.30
